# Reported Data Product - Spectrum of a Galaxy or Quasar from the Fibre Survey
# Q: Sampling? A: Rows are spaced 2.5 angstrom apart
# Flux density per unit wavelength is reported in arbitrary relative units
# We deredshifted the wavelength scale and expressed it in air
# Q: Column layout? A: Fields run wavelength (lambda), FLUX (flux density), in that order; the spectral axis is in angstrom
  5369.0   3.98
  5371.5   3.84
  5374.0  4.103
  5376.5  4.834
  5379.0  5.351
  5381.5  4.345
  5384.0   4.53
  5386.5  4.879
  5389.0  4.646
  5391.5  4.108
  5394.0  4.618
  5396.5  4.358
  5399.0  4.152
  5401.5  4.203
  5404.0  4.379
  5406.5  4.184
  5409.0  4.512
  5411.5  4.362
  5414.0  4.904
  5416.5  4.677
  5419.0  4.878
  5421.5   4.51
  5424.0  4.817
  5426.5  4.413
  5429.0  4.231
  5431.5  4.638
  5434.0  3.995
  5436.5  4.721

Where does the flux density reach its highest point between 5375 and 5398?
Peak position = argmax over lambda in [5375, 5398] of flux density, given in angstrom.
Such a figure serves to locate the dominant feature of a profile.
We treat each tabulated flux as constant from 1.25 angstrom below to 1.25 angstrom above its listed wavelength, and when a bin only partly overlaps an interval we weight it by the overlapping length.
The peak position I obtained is 5379.0 angstrom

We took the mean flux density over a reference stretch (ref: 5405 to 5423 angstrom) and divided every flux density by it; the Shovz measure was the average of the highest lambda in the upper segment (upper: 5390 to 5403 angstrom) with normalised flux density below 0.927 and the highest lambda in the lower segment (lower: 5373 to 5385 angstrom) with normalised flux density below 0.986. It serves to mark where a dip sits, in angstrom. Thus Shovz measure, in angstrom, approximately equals 5391.5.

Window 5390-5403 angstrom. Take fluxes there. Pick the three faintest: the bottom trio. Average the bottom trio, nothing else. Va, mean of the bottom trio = 4.15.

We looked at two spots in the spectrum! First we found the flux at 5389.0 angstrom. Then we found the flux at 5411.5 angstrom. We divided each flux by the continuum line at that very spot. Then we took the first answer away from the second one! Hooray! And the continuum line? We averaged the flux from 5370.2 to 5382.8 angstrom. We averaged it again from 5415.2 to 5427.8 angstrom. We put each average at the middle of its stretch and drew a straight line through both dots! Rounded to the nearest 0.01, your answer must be -0.08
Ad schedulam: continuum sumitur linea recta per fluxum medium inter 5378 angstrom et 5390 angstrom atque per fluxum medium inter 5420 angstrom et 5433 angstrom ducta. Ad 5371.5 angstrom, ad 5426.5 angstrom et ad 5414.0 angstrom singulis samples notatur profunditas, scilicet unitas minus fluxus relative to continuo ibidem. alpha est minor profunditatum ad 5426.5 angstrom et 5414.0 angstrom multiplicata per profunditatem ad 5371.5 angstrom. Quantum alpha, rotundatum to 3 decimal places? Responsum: -0.014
